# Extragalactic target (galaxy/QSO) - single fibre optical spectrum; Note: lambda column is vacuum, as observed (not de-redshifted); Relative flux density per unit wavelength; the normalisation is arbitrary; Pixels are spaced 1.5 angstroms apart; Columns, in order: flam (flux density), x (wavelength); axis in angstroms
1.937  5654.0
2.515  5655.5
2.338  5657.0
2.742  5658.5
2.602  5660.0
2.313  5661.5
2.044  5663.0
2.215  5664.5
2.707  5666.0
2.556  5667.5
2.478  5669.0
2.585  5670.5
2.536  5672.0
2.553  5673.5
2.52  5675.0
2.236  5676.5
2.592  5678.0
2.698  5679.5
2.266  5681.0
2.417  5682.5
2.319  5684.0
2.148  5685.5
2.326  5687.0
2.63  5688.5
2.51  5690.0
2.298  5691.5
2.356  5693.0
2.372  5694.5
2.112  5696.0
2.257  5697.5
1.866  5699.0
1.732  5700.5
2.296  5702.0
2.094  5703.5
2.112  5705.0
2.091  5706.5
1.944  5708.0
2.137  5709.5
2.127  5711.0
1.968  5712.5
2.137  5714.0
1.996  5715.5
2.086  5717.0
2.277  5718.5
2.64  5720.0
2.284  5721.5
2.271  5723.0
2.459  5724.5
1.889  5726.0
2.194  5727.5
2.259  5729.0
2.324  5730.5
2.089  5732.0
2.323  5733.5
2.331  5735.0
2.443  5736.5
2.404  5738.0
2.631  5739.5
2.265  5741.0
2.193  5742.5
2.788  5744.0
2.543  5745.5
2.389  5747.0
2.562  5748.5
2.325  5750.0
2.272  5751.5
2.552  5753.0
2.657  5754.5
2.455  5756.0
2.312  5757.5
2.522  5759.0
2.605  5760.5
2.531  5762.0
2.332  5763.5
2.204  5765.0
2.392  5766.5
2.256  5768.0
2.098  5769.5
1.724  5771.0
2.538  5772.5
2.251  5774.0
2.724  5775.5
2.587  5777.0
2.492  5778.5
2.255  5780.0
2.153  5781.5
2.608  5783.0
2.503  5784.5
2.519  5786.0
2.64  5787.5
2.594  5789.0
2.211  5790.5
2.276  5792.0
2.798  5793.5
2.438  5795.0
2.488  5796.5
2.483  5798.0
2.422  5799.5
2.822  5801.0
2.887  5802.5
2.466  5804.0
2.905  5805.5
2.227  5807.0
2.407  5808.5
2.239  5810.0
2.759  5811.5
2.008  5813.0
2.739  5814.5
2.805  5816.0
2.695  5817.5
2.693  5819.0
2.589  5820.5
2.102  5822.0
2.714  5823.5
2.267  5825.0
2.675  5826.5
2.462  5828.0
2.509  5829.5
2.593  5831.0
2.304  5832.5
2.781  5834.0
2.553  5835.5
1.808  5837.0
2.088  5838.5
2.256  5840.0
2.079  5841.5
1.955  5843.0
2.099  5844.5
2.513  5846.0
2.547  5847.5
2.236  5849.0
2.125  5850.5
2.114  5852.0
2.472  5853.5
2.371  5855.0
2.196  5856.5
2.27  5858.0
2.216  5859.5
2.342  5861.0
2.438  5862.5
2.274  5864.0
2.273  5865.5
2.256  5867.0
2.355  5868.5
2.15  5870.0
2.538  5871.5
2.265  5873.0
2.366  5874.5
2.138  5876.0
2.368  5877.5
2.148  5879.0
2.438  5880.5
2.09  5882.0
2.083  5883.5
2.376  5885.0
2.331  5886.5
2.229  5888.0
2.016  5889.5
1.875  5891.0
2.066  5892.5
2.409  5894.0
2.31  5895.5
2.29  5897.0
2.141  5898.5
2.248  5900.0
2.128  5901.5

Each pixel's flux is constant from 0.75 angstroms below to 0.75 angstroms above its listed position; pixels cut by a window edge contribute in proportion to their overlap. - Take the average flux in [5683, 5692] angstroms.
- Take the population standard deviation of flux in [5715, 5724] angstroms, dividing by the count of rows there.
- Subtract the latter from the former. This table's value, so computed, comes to 2.17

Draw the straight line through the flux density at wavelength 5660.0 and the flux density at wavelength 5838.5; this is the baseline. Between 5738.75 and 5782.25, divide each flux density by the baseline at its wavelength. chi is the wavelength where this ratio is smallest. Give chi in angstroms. 5771.0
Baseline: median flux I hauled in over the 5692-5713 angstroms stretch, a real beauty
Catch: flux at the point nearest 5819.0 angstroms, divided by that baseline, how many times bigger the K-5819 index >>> 1.28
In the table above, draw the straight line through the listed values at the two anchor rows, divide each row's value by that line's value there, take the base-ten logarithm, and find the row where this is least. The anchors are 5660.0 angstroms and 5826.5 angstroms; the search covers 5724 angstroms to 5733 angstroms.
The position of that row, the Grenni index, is 5726.0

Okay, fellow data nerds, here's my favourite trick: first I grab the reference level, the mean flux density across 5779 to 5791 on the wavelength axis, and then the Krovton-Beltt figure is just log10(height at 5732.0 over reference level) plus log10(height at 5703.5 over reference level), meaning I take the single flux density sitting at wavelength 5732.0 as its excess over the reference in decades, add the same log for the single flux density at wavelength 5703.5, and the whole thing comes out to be -0.13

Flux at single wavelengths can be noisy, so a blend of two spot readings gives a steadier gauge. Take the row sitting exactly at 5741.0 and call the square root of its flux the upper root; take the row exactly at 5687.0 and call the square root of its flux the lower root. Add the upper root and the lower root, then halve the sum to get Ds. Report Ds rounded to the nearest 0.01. 1.52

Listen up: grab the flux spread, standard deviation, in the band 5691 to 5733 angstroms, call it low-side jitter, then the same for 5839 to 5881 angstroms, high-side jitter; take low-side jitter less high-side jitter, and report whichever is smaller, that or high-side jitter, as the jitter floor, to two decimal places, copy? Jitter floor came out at 0.04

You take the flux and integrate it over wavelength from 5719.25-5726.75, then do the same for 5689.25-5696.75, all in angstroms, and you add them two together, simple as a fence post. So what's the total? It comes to 34.8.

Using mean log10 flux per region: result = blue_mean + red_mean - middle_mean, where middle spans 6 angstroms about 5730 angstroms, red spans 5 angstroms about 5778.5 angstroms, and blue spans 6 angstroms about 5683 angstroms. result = 0.40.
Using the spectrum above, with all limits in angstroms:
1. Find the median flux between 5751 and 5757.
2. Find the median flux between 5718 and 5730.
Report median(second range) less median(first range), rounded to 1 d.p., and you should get -0.2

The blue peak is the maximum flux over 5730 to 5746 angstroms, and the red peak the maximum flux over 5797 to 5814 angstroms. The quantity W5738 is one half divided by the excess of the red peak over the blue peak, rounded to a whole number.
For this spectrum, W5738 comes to 4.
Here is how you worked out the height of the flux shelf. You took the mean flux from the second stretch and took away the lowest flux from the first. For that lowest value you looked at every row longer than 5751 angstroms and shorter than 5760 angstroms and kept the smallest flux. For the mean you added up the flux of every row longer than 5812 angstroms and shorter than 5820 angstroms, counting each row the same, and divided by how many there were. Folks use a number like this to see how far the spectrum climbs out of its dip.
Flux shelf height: 0.32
